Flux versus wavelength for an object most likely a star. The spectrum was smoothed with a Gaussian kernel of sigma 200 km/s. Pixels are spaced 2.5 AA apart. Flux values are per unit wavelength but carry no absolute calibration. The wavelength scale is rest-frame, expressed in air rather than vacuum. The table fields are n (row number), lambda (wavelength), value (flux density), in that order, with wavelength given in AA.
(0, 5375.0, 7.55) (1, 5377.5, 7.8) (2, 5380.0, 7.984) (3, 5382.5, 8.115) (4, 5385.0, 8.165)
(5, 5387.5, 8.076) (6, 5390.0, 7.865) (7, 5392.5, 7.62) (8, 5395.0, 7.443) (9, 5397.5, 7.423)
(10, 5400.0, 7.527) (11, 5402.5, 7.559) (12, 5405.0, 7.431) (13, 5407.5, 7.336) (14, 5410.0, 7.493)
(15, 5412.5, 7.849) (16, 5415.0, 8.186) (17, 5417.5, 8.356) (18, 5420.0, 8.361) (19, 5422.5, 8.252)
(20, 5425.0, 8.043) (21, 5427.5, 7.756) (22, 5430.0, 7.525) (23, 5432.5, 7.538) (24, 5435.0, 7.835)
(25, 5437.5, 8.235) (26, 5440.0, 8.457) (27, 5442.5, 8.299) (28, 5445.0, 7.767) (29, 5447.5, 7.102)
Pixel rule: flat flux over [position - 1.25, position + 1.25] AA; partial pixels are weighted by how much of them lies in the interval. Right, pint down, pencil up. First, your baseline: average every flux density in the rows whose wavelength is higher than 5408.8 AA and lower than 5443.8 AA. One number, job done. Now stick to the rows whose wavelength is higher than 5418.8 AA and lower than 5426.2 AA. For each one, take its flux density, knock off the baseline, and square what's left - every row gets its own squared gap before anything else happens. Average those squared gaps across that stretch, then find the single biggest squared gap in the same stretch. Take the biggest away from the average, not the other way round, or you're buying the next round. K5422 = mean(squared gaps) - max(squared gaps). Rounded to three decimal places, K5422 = -0.061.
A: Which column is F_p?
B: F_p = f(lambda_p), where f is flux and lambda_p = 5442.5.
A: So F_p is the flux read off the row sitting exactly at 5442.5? 8.299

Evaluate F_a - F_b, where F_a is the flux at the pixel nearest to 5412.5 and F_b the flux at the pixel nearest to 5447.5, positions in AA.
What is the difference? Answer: 0.7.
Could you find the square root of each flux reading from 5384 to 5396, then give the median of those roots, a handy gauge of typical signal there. 2.80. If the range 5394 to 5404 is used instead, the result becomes 2.74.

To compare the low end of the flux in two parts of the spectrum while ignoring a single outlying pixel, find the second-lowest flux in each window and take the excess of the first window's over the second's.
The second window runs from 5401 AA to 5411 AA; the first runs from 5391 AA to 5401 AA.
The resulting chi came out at 0.0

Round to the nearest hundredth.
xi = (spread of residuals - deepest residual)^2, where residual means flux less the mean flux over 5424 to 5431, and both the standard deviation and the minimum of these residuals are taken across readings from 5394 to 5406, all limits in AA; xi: 0.17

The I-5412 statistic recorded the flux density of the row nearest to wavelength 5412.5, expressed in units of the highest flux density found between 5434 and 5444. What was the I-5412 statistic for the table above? 0.93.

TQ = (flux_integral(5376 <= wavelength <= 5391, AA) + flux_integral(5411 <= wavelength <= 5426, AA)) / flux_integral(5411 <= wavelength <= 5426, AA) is 1.98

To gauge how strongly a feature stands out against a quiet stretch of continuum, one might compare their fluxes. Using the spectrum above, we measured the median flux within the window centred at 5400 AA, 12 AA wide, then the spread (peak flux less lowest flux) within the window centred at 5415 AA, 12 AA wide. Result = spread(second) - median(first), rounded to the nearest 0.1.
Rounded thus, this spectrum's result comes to -6.6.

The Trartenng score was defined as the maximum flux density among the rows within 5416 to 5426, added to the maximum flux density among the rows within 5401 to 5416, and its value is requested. 16.5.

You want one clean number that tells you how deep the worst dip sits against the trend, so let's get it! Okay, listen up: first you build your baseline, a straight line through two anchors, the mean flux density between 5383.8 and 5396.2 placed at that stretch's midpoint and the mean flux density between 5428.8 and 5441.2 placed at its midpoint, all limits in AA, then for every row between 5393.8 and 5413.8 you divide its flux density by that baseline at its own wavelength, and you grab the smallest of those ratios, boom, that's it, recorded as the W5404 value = 0.933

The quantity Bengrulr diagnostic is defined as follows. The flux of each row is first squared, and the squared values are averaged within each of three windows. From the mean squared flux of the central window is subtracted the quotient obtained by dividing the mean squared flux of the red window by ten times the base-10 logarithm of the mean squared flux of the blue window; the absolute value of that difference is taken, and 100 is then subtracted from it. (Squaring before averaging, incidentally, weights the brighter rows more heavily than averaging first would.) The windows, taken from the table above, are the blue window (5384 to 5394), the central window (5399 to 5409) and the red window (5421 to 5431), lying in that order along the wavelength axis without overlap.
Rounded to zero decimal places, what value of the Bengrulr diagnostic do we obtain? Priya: -48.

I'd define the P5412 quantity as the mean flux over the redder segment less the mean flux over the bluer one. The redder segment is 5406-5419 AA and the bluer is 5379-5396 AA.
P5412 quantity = -0.05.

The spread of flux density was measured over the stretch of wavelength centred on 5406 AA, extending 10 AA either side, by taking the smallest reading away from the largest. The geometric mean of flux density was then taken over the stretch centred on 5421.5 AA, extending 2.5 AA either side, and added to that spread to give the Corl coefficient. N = 9.2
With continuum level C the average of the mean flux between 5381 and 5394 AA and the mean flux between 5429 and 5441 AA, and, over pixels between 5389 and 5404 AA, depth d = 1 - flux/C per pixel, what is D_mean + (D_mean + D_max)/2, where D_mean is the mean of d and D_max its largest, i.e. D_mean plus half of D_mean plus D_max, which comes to 0.10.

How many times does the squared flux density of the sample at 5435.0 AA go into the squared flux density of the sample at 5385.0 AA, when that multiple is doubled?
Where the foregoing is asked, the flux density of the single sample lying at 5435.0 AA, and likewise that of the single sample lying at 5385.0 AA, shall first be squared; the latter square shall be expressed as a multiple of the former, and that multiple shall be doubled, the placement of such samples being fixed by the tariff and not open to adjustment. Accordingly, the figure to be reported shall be 2.2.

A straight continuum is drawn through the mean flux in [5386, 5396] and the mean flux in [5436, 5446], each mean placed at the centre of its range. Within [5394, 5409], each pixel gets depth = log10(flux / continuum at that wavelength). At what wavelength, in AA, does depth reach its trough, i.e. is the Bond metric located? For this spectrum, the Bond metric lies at 5407.5 AA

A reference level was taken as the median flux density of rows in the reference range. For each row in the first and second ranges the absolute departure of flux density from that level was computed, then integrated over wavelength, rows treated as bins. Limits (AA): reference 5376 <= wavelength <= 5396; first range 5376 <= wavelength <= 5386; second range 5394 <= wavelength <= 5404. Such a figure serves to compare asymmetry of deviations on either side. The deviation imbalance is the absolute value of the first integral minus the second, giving 2.8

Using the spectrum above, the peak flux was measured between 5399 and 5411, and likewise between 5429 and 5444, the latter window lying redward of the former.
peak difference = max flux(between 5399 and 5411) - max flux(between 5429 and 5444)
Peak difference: -0.90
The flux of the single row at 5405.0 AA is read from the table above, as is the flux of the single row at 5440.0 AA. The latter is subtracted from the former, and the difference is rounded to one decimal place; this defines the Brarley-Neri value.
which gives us -1.0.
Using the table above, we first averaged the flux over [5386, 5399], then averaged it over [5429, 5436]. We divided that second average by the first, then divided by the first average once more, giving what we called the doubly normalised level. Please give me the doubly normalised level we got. 0.129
